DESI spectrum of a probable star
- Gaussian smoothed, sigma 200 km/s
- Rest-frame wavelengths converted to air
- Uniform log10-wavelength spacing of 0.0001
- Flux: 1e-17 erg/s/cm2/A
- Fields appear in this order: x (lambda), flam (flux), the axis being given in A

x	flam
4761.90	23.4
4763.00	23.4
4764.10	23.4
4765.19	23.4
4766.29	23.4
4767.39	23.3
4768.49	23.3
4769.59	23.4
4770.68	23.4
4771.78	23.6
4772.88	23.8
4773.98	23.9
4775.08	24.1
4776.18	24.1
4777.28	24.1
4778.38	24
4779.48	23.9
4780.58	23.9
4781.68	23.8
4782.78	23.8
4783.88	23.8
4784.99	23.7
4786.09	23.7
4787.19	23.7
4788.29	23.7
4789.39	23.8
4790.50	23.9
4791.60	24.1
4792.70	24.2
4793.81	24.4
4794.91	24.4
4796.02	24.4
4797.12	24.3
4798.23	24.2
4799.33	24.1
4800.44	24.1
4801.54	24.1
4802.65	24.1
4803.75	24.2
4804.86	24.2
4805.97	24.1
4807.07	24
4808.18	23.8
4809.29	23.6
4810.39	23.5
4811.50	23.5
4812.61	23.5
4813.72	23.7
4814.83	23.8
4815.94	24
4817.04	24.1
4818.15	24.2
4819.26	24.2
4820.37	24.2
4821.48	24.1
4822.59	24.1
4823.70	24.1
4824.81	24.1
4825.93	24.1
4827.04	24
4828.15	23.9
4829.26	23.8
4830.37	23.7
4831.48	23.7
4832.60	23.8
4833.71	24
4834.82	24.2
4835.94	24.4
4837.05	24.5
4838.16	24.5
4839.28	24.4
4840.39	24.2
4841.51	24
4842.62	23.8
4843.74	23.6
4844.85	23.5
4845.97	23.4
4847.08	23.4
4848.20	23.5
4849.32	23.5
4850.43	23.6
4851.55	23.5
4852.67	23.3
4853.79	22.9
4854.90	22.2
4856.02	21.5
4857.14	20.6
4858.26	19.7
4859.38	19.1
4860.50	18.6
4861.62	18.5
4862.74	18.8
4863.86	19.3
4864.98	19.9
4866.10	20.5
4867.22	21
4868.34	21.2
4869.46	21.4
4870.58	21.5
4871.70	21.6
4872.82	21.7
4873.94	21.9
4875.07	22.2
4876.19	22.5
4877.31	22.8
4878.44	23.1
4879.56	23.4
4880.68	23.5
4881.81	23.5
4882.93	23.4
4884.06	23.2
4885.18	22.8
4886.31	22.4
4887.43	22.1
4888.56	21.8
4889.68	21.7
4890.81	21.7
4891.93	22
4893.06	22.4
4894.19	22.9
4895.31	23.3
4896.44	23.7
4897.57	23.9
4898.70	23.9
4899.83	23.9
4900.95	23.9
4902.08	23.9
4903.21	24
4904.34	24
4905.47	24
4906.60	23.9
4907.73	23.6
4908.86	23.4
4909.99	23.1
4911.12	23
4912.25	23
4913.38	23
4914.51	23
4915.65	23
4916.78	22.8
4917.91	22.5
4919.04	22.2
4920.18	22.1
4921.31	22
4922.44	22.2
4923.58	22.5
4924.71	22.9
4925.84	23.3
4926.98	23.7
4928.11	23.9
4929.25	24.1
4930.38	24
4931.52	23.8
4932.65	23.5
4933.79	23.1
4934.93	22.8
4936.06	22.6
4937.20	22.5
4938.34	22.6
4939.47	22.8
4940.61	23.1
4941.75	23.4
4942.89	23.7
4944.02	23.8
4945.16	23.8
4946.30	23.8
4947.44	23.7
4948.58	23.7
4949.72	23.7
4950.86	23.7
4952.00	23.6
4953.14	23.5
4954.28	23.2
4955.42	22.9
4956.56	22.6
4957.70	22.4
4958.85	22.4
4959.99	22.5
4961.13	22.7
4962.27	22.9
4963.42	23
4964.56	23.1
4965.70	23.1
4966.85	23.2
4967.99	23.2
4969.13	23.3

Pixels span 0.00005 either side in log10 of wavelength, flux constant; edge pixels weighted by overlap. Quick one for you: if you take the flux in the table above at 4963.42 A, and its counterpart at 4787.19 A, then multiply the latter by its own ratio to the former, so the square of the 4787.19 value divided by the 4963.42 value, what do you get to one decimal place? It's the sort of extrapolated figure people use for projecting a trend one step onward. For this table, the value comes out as 24.4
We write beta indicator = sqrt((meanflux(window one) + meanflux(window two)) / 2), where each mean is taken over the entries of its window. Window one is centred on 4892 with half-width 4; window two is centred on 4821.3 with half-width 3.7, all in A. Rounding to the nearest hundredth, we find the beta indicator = 4.82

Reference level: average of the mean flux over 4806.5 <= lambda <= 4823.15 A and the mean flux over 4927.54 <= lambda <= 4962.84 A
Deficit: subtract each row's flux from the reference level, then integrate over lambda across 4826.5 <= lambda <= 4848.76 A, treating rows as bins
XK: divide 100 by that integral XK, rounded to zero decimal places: -13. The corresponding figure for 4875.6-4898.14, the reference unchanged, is 6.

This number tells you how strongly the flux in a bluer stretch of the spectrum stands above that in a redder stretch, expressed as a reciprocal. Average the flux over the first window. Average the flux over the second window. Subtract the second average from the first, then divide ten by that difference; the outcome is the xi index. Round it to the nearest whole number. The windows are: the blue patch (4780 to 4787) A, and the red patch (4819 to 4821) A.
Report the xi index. -24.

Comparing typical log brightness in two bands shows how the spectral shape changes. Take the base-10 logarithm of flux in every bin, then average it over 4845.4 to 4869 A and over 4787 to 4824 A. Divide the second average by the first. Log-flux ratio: 1.040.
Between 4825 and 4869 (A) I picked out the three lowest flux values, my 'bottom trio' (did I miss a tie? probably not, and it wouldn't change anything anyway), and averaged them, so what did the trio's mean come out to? 19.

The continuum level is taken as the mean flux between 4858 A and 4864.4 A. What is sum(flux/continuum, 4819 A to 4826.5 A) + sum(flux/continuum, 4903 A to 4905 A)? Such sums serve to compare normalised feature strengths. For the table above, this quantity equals 11.4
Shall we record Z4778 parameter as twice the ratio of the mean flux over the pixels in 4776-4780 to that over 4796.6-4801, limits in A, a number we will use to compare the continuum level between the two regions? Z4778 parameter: 1.99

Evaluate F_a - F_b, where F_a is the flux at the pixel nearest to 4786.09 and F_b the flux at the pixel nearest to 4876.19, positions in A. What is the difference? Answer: 1.20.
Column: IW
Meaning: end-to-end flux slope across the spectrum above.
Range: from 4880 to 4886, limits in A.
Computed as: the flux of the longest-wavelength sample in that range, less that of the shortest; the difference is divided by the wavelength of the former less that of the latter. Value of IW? -0.16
